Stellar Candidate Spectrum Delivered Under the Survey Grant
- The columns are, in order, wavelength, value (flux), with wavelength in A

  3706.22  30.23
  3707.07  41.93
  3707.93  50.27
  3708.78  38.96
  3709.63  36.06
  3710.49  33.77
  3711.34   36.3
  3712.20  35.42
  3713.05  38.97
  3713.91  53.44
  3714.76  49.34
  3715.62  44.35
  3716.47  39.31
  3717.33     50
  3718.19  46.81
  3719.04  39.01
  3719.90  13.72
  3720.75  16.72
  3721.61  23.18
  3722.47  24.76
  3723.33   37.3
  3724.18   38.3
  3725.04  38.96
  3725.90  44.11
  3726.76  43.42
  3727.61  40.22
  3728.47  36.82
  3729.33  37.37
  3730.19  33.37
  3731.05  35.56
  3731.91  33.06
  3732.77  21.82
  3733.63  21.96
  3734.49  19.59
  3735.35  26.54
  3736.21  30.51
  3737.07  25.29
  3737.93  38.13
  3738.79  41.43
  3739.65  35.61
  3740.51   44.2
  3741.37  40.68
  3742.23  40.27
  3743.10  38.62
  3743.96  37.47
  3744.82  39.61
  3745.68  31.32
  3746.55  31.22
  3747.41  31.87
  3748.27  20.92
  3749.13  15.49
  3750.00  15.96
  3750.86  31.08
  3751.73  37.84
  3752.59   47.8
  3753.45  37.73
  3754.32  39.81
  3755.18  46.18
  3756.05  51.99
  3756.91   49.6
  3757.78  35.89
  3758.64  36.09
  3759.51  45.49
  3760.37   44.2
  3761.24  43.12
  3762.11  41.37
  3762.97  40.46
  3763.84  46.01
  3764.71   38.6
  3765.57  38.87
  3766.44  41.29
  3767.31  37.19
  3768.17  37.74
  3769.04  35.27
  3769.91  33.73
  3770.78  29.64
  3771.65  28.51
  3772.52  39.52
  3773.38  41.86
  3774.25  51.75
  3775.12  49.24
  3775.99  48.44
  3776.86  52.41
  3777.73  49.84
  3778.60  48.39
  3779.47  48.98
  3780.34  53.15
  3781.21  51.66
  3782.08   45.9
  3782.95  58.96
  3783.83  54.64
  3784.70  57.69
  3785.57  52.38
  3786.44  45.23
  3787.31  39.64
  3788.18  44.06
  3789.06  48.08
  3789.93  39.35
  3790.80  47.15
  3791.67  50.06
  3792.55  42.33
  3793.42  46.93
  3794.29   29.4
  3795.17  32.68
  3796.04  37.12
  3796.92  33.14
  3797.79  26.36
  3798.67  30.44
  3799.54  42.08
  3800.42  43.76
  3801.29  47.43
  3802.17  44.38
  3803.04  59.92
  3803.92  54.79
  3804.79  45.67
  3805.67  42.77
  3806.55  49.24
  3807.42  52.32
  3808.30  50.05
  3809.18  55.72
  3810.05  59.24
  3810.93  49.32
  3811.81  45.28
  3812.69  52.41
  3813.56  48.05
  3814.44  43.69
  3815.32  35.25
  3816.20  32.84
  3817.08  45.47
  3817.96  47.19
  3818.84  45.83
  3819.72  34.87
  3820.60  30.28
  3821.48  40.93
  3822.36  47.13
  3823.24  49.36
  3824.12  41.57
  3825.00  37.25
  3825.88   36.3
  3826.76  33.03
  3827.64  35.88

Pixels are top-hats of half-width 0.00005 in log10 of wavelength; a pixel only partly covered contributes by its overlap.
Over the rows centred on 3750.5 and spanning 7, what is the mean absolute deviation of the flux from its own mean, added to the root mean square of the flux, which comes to 41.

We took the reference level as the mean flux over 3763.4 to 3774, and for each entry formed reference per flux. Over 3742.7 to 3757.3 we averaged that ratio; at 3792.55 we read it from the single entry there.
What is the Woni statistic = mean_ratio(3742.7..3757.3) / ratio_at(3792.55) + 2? 3.35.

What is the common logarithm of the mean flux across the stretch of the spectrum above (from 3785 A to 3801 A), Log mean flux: 1.61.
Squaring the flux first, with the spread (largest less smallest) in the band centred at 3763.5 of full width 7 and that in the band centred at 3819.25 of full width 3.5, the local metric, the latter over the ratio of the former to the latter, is 2737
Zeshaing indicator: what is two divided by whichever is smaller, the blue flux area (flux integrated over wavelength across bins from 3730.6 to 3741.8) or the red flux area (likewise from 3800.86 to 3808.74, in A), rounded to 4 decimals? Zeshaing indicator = 0.0056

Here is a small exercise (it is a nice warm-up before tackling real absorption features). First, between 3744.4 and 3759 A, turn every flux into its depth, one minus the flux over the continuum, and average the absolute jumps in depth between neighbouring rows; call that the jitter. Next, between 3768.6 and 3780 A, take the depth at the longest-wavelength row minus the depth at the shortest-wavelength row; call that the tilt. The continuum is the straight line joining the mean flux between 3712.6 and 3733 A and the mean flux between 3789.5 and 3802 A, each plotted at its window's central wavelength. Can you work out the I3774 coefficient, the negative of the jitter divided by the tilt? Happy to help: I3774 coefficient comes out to 0.5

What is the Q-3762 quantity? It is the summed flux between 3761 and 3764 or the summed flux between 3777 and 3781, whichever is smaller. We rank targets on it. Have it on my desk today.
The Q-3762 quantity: 171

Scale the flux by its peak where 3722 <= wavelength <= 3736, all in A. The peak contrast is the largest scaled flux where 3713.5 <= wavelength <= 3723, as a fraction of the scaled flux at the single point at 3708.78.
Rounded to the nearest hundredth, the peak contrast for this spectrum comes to 1.37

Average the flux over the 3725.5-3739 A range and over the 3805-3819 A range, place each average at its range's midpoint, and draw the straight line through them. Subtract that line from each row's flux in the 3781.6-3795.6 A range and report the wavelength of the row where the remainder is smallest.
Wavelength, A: 3794.29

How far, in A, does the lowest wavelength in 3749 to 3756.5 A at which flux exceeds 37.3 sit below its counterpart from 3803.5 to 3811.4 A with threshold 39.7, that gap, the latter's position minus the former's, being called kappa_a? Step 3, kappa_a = 52.2 A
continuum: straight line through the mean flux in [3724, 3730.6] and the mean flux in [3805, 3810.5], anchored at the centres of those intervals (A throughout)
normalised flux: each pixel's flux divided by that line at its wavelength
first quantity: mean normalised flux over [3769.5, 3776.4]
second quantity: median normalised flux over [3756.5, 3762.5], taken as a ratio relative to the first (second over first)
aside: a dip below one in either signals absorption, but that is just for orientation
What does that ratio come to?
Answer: 1.11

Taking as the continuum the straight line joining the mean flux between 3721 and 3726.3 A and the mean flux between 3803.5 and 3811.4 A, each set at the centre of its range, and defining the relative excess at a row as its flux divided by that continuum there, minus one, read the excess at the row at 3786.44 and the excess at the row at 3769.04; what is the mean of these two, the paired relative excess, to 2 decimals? -0.11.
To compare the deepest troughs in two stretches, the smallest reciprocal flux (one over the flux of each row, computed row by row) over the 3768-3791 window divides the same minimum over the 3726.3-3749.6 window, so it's 1.33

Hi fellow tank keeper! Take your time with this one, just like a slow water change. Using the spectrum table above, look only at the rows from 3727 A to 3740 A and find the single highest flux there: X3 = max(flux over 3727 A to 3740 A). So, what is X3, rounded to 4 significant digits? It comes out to 41.43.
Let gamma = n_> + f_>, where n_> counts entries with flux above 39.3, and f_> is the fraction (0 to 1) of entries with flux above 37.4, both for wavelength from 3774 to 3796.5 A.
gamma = 24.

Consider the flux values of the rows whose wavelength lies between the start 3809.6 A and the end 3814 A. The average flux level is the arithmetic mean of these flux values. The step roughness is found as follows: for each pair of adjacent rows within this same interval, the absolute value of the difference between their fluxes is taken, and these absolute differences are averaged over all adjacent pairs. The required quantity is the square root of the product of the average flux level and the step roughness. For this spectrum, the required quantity 18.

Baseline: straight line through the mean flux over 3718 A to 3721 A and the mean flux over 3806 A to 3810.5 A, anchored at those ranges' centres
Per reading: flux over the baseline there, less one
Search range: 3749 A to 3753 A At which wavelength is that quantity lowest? 3749.13 A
